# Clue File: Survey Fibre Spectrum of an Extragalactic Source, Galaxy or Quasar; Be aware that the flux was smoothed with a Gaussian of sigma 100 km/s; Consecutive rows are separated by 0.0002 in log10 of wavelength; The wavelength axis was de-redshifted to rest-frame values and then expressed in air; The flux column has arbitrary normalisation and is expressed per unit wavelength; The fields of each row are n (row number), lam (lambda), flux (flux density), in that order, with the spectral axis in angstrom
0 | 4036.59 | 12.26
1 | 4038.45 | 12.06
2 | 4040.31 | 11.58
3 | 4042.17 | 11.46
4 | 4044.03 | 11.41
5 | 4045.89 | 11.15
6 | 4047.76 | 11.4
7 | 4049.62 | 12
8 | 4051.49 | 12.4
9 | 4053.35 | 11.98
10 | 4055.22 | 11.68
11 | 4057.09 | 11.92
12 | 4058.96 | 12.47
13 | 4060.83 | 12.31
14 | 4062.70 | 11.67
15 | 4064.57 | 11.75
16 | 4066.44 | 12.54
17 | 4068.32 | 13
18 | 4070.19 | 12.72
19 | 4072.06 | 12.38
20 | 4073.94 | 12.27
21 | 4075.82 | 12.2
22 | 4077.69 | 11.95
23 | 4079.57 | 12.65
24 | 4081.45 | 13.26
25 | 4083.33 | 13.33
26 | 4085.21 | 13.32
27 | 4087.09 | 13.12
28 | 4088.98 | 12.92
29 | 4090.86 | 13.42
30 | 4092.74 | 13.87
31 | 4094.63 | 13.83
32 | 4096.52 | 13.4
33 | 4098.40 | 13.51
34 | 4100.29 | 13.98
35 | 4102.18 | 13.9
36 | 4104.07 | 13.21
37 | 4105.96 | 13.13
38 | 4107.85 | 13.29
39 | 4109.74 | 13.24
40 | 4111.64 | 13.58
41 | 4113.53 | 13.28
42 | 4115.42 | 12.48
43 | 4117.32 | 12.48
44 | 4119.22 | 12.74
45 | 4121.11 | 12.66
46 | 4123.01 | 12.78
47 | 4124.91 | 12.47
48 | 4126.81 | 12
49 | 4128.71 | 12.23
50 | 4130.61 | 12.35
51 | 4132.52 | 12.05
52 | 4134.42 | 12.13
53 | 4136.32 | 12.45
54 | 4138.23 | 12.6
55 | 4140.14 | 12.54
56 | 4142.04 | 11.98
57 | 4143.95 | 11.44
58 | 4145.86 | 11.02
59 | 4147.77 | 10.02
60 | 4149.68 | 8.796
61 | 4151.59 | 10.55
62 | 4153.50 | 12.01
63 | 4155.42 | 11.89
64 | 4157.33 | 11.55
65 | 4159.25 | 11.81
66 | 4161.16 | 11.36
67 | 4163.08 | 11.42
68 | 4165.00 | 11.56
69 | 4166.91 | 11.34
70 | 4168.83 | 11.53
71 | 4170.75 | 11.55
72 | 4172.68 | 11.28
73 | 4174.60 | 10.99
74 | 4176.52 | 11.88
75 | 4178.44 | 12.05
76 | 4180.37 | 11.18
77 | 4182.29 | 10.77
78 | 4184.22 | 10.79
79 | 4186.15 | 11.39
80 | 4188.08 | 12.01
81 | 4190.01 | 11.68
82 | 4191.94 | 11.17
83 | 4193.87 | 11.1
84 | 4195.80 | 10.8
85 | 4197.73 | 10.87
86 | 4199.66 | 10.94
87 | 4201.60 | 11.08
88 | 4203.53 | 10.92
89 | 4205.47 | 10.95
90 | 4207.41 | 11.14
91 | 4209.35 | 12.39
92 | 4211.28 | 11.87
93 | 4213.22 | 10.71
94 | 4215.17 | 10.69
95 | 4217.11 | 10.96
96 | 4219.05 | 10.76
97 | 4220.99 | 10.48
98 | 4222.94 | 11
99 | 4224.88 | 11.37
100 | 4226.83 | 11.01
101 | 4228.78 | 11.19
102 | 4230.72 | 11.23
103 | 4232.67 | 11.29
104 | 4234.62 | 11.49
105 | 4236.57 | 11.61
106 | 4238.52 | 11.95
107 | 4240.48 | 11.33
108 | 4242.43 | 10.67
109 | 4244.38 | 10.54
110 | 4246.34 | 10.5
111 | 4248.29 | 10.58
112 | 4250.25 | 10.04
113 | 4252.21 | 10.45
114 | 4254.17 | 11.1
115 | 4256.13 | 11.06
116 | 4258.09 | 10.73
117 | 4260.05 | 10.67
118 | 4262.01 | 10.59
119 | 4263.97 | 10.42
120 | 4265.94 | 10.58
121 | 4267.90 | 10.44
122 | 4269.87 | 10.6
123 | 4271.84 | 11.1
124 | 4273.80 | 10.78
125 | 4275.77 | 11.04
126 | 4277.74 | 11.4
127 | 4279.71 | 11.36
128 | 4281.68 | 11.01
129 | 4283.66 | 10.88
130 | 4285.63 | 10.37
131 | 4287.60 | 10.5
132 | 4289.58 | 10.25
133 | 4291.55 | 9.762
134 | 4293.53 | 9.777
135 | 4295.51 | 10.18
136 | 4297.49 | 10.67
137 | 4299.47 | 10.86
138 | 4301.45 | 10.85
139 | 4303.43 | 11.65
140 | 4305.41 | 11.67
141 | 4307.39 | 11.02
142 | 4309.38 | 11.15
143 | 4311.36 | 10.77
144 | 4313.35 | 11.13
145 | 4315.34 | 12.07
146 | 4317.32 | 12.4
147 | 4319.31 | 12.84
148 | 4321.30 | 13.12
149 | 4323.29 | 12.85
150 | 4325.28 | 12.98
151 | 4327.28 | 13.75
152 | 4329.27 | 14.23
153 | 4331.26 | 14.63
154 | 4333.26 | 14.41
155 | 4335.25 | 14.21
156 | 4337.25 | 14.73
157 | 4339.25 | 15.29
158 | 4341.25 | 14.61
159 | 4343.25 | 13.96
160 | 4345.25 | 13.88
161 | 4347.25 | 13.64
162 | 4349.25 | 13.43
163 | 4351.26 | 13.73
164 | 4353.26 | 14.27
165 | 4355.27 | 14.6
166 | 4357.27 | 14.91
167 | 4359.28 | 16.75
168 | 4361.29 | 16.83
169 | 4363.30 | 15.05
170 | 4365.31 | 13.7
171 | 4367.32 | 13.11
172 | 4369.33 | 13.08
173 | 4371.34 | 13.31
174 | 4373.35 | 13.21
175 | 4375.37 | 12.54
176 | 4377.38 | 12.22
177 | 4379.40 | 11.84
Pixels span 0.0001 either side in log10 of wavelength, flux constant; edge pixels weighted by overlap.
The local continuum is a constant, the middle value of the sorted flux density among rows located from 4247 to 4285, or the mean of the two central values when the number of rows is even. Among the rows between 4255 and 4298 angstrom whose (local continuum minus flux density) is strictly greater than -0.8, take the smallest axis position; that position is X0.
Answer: 4256.13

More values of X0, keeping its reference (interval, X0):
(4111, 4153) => 4143.95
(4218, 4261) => 4219.05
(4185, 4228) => 4186.15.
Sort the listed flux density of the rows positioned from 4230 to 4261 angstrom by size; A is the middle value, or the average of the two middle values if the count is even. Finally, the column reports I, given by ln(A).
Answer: 2.39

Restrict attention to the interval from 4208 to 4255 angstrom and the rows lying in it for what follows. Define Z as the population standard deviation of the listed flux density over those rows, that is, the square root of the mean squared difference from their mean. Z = 0.54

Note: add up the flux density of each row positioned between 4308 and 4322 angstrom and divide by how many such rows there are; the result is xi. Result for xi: 11.9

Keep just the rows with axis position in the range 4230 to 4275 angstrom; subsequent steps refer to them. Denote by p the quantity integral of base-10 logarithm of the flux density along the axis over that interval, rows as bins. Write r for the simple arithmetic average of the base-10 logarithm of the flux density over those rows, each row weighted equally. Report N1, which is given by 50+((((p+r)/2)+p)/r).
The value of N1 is 118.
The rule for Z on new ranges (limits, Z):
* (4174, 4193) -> 0.46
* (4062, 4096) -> 0.65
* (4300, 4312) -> 0.36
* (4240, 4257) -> 0.37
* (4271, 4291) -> 0.37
